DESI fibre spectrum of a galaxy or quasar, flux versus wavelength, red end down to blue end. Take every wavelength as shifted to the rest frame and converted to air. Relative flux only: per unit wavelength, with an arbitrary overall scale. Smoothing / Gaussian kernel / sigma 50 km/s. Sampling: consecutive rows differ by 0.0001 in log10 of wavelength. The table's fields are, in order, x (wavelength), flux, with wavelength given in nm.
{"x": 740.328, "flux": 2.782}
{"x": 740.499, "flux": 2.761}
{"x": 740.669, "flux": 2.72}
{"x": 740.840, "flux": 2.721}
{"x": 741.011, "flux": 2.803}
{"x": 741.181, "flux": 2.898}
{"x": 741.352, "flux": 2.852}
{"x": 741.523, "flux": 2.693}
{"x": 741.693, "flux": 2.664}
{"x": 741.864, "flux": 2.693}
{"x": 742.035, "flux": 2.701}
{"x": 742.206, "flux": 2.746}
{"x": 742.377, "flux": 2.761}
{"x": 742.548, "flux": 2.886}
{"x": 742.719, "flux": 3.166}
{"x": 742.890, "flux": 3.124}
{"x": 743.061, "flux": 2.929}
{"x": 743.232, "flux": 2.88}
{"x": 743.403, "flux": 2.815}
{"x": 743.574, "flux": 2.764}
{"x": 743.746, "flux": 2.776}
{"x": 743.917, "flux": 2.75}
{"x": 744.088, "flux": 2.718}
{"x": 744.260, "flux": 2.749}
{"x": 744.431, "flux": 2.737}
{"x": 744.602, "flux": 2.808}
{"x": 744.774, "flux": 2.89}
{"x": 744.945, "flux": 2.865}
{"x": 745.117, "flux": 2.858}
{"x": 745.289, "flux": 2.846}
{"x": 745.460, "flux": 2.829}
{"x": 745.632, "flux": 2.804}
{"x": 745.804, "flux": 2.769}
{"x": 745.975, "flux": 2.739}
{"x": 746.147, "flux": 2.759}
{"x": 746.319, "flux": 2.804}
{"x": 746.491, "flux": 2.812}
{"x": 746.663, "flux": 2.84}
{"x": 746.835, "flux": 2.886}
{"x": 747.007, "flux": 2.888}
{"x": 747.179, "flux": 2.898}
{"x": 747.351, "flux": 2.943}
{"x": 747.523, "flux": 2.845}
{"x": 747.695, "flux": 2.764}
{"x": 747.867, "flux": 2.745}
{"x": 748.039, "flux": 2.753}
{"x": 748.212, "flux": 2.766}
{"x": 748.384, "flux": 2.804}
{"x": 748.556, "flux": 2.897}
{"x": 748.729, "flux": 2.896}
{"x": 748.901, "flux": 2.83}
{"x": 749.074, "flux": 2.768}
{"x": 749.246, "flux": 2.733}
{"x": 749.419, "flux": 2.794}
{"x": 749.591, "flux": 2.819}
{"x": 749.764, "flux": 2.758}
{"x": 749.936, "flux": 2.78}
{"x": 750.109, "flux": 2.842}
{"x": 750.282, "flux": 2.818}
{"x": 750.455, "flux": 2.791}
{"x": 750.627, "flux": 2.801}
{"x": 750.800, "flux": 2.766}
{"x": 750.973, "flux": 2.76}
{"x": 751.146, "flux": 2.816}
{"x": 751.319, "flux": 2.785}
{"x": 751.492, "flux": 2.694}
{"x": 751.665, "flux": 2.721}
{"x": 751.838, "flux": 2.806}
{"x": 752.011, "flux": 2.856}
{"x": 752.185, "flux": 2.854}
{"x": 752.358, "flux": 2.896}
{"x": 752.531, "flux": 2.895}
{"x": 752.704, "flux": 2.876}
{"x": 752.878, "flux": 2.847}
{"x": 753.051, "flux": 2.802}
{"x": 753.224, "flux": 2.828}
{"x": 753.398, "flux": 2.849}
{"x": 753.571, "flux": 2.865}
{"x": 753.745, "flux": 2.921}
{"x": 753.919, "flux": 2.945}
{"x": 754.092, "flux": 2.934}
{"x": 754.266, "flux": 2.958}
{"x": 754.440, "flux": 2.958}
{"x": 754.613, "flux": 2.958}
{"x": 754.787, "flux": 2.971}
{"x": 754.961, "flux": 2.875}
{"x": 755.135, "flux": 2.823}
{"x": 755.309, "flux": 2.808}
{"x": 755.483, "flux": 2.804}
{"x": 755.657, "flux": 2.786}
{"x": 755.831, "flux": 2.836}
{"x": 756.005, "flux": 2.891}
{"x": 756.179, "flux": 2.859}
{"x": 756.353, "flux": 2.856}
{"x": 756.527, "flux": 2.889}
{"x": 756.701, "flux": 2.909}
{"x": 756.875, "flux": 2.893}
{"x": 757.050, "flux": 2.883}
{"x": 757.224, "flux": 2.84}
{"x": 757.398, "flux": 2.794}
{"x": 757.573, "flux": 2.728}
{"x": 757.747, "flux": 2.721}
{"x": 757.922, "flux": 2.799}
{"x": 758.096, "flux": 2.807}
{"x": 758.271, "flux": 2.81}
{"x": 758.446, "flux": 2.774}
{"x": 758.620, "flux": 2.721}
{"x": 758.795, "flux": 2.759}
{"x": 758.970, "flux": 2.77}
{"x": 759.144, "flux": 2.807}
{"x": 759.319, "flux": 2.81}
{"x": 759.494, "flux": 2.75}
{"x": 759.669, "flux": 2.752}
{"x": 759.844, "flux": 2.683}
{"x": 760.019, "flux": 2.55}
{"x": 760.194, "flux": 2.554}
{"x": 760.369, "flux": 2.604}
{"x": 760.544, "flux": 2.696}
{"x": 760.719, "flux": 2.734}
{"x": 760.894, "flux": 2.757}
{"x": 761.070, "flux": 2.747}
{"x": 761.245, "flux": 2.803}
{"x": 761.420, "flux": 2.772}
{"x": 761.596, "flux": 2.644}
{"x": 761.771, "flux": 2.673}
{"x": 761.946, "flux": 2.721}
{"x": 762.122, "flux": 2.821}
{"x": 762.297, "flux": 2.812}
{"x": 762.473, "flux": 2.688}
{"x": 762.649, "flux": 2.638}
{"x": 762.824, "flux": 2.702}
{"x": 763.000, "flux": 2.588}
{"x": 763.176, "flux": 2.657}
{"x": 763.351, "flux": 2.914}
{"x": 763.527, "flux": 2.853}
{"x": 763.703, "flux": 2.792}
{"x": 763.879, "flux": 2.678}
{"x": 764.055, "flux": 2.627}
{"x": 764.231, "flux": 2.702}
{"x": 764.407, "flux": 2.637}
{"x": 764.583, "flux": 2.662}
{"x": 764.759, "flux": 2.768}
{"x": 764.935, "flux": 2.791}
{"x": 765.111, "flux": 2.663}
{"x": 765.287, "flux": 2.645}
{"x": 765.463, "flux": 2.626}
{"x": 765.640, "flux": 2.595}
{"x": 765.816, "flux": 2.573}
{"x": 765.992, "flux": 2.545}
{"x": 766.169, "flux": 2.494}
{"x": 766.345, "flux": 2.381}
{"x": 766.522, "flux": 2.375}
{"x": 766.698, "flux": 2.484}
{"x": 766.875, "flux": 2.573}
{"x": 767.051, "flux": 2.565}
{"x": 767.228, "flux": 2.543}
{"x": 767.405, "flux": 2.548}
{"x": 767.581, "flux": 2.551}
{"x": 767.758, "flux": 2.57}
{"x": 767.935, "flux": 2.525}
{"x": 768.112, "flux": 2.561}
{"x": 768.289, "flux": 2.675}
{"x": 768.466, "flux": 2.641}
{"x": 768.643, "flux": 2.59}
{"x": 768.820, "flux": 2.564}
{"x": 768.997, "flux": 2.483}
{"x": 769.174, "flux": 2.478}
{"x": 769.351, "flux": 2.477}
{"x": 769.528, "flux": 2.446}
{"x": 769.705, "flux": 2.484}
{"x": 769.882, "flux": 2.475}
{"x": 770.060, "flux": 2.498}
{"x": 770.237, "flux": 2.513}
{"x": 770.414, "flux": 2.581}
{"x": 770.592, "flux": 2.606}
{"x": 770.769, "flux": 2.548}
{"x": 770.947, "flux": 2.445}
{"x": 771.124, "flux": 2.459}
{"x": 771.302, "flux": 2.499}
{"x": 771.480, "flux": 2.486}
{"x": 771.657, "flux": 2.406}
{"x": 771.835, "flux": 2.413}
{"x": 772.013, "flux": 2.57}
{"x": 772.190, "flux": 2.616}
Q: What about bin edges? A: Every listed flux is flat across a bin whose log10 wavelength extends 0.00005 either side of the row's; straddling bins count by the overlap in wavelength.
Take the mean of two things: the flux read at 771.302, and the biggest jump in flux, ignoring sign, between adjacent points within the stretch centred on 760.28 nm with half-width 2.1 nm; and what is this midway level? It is 1.32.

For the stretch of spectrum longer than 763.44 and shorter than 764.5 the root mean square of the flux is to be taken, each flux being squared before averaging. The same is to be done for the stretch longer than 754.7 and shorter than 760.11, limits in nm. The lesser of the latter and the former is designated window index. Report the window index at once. 2.72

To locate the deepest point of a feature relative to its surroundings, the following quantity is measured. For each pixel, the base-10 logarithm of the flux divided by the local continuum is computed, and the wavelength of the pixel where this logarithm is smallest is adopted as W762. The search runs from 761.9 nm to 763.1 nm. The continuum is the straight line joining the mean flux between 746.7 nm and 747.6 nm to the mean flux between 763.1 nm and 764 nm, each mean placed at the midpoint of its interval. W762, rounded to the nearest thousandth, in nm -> 763.000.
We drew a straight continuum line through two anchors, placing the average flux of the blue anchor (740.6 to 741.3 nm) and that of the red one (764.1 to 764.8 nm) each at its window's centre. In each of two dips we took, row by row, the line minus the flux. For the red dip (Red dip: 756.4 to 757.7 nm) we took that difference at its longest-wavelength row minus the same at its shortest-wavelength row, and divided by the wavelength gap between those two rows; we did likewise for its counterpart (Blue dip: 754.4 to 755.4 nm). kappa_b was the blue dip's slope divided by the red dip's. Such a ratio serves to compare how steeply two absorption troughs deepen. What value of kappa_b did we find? 1.1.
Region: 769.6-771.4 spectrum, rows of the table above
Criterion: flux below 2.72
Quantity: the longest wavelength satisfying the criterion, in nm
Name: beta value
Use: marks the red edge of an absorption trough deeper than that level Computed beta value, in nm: 771.302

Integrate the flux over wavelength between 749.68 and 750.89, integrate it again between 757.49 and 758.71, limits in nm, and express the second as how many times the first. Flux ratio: 1.0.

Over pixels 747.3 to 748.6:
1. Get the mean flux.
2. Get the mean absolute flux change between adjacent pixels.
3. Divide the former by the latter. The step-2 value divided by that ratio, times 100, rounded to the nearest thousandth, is 0.089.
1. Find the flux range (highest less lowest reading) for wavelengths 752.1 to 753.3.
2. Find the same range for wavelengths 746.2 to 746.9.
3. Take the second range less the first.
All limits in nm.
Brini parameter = -0.01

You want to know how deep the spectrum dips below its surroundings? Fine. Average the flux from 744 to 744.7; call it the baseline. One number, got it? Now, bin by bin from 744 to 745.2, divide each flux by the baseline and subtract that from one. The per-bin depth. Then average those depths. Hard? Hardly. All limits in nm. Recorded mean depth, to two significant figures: -0.018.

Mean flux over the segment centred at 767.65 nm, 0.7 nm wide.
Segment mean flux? 2.5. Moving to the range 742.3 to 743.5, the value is 2.9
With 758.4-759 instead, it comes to 2.8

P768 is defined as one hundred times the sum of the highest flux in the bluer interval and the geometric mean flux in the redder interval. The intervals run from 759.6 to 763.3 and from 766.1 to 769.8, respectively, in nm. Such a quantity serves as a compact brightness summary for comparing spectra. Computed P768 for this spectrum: 534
